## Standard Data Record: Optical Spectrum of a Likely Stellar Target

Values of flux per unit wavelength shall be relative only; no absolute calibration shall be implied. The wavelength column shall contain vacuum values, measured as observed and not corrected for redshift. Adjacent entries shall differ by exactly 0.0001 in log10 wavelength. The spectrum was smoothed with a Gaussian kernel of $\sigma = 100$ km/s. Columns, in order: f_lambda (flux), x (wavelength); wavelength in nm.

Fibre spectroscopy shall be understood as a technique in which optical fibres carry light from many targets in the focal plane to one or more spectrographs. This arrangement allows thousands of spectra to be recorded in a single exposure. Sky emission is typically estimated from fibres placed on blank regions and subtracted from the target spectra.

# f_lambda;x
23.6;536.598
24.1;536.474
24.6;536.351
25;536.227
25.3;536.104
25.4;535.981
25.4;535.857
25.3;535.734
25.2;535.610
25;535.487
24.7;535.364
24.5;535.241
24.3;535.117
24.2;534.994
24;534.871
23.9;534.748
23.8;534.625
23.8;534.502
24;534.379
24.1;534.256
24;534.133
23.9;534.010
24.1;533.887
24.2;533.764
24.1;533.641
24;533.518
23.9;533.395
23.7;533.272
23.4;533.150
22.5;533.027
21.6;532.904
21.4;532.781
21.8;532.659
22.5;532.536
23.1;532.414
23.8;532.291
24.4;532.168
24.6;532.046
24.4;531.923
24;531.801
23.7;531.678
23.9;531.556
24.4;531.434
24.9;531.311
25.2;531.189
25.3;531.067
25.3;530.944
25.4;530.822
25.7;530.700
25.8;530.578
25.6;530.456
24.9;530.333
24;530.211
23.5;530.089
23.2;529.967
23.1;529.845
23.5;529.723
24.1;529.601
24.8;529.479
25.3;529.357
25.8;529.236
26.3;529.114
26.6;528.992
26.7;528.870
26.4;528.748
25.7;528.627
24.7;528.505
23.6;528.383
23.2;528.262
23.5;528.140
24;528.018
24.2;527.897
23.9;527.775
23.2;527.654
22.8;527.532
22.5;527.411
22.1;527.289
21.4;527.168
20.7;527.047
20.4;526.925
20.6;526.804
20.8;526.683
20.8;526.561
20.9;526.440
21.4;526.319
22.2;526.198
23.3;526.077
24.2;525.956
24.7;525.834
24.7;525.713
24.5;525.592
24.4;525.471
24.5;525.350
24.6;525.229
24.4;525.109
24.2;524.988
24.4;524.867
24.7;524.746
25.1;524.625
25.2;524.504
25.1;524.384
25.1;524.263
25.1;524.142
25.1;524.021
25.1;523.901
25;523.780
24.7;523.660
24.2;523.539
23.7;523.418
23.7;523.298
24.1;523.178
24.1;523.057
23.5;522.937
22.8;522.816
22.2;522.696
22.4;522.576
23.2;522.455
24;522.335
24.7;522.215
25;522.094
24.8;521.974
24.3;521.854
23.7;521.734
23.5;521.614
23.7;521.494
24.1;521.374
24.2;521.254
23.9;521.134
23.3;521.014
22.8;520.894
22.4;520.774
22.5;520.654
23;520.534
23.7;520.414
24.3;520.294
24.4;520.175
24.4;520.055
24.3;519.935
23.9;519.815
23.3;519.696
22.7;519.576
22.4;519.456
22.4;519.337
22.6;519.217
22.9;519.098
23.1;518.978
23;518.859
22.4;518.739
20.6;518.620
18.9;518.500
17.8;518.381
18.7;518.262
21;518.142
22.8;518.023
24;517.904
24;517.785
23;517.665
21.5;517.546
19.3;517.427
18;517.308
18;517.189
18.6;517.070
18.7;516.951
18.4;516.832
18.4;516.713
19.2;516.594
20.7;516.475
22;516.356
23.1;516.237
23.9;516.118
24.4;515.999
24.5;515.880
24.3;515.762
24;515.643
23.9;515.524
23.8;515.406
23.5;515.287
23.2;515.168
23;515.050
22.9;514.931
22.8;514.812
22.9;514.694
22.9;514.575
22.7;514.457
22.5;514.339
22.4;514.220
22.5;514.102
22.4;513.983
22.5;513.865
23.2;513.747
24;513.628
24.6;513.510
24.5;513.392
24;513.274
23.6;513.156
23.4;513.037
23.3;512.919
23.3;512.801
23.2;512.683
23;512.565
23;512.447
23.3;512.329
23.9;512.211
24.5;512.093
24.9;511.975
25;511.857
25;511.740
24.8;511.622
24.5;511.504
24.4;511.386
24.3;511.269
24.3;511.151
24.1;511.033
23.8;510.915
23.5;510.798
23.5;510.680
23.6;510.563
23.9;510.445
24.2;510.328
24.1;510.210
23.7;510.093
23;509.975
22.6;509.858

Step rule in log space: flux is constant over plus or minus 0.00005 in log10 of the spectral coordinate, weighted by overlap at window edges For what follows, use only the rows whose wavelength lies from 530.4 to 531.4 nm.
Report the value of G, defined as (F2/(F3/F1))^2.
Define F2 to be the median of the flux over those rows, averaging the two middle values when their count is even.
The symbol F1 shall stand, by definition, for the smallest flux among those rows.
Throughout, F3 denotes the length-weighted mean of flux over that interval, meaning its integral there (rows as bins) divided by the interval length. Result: 619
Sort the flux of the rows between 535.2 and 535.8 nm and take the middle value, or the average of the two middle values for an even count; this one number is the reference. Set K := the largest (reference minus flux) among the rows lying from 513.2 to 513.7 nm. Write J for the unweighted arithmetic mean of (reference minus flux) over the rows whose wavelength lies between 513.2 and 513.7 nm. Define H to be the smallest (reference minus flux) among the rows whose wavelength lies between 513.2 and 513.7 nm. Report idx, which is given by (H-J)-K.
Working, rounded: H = 0.4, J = 0.7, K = 1.0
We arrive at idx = -1.3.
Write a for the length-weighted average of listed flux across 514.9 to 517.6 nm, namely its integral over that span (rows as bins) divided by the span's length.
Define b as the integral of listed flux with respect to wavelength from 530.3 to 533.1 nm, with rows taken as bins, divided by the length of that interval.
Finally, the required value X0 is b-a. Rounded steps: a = 21.6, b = 24.1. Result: 2.5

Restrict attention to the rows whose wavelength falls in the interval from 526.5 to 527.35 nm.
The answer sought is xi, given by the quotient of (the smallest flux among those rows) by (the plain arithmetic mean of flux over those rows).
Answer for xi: 0.97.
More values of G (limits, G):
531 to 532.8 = 462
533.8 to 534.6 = 567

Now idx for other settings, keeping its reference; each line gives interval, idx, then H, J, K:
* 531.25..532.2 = -1.9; 0.1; 0.7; 1.3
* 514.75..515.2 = -2.4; 1.8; 2.0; 2.2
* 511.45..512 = -0.7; 0.0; 0.2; 0.5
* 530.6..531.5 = -1.1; -0.7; -0.2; 0.6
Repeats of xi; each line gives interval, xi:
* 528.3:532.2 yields 0.93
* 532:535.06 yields 0.91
